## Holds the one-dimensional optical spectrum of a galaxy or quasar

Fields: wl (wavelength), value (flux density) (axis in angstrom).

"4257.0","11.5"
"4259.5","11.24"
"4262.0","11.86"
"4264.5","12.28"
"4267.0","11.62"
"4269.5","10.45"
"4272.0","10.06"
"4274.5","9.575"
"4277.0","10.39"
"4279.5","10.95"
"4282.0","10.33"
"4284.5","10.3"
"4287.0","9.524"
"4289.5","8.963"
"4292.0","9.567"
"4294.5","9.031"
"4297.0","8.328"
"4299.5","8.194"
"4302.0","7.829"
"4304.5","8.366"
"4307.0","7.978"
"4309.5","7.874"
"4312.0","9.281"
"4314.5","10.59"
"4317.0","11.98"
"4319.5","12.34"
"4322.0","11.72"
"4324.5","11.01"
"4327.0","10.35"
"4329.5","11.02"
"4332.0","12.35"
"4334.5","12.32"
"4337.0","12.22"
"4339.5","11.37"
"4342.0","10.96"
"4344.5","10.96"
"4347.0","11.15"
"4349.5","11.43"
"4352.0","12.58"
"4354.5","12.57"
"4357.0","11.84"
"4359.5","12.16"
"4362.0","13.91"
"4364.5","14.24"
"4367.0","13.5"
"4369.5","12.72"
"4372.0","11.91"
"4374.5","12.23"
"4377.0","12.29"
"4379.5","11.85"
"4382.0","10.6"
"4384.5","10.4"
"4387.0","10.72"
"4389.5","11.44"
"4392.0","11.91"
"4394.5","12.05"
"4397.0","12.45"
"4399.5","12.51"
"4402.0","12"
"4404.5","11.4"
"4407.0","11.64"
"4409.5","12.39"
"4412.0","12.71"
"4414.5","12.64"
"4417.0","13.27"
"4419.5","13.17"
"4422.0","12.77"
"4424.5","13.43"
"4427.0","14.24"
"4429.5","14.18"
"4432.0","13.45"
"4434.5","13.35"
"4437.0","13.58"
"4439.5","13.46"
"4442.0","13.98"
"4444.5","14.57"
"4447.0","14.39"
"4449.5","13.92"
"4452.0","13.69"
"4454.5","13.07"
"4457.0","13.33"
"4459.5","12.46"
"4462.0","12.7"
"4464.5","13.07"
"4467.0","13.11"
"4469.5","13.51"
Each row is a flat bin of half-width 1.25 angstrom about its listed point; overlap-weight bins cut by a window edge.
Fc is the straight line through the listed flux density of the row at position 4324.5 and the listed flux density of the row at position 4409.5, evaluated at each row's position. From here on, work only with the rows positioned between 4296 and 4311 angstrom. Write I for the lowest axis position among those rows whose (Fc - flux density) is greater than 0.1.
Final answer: 4297.0 angstrom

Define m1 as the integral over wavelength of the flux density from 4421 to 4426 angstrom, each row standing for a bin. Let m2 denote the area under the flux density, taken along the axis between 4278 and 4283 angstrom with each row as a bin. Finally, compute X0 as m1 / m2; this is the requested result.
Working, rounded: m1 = 66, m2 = 53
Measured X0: 1.24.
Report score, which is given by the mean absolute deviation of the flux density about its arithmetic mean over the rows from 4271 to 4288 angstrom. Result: 0.38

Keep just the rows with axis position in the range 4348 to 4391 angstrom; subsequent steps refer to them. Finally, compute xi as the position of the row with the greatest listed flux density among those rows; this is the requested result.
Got 4364.5 angstrom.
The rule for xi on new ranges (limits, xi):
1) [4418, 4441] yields 4427.0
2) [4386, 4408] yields 4399.5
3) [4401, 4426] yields 4424.5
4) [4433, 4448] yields 4444.5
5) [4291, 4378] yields 4364.5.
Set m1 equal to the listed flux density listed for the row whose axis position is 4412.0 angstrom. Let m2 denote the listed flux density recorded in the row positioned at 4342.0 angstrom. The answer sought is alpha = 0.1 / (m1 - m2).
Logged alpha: 0.06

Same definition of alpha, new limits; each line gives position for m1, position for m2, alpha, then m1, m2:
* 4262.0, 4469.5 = -0.06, 11.86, 13.51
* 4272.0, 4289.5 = 0.09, 10.06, 8.963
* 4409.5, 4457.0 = -0.11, 12.39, 13.33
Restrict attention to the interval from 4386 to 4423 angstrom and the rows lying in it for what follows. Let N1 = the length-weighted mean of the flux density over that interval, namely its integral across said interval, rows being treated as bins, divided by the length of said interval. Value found 12.2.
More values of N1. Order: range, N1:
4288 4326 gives 9.5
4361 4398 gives 12.1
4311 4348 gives 11.3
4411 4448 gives 13.5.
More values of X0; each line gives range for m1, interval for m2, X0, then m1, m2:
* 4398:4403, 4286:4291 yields 1.33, 61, 46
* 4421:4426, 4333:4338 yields 1.07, 66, 61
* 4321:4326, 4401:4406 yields 0.97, 56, 58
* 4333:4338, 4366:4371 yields 0.94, 61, 65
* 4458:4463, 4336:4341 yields 1.07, 63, 59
